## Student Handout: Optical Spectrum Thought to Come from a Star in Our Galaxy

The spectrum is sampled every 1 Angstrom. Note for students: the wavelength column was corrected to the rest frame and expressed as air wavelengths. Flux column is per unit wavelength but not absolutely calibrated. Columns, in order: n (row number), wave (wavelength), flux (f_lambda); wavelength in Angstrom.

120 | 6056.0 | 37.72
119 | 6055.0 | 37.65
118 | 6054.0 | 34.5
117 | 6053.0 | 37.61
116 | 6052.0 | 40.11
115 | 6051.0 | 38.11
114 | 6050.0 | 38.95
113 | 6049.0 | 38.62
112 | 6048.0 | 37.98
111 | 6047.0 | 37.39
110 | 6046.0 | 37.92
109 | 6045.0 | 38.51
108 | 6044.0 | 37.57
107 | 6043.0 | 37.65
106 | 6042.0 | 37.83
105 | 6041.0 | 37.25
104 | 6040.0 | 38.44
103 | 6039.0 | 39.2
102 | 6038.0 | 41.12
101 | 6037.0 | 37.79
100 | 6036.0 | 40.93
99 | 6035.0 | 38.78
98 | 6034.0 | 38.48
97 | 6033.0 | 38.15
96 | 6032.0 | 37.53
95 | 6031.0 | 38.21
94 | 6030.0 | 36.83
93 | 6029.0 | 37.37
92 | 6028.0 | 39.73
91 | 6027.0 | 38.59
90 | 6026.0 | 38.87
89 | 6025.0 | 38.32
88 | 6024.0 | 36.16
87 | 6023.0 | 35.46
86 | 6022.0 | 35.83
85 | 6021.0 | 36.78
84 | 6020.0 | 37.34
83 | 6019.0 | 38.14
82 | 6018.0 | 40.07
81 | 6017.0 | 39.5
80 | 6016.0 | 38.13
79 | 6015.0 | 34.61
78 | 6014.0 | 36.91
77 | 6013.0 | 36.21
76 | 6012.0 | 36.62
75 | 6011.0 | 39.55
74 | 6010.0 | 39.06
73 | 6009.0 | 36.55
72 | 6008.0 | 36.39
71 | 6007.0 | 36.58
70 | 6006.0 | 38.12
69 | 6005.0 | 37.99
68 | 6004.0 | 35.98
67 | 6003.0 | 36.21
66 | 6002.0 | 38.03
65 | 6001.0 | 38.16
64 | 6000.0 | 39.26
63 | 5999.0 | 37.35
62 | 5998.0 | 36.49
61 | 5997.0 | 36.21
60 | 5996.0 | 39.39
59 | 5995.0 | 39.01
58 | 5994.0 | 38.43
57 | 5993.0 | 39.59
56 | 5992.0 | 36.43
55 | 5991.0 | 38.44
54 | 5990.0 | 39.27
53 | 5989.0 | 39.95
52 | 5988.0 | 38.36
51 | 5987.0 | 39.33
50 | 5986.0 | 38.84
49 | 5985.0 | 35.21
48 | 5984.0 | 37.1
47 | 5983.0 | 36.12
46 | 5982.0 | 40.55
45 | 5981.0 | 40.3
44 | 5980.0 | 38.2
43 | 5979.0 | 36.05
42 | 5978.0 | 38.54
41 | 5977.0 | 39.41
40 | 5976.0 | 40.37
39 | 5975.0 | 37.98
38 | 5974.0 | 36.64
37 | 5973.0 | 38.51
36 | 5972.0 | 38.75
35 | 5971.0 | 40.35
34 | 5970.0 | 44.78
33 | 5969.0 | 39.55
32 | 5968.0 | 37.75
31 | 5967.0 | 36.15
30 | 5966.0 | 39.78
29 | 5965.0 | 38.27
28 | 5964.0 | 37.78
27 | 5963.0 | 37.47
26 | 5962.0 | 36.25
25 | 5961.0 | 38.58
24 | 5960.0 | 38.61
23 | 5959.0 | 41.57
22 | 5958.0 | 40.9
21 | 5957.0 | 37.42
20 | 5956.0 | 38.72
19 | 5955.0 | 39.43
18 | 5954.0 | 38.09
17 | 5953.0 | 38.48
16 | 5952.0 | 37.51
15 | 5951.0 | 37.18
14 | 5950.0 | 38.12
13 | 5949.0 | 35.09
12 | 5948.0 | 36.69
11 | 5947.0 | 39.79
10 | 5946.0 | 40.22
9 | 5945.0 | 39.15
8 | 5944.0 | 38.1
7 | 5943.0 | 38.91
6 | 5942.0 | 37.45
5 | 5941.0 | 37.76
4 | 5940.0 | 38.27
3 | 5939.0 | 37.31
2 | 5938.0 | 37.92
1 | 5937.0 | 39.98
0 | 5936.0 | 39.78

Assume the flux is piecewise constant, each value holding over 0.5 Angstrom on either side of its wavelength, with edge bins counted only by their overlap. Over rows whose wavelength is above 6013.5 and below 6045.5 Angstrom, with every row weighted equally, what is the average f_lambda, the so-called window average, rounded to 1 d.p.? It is 38.0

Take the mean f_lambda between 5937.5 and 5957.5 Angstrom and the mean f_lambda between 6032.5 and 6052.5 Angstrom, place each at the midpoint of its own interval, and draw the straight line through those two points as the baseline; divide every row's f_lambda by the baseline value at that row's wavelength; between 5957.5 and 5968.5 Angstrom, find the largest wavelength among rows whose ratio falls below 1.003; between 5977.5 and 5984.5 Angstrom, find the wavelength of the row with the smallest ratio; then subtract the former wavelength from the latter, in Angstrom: 11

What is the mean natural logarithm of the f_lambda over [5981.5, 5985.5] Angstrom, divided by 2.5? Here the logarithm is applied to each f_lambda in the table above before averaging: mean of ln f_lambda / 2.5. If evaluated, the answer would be 1.45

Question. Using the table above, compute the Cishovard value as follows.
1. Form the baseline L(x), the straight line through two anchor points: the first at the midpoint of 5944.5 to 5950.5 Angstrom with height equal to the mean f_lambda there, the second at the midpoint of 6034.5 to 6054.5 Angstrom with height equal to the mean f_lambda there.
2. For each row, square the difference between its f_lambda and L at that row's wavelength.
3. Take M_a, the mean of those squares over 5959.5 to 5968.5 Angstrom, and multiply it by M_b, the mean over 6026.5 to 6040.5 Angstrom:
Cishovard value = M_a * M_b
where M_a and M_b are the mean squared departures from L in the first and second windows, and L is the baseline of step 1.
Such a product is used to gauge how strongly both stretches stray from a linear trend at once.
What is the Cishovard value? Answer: 2.0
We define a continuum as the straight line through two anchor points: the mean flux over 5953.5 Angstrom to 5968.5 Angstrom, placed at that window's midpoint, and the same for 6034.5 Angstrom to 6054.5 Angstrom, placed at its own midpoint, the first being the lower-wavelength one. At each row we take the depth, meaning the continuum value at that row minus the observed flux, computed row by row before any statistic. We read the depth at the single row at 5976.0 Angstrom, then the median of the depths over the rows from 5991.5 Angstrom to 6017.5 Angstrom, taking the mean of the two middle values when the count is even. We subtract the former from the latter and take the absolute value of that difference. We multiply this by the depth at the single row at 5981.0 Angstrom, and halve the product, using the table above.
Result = -2.5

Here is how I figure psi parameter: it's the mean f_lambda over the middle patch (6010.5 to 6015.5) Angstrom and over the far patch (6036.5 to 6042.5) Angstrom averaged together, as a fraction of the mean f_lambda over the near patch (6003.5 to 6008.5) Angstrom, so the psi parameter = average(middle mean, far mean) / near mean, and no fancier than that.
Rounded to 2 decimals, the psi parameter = 1.02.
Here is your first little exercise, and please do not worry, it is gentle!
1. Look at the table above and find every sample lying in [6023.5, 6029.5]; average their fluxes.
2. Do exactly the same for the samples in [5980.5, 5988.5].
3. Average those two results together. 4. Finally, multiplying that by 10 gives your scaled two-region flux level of 382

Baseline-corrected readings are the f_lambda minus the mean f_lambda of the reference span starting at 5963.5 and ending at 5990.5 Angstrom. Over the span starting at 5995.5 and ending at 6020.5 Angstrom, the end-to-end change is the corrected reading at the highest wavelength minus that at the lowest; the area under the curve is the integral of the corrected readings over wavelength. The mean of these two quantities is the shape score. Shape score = -15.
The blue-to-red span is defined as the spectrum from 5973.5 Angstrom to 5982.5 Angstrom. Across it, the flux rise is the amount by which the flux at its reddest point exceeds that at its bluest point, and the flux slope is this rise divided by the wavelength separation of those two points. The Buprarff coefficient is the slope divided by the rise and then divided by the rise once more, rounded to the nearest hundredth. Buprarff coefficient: 0.03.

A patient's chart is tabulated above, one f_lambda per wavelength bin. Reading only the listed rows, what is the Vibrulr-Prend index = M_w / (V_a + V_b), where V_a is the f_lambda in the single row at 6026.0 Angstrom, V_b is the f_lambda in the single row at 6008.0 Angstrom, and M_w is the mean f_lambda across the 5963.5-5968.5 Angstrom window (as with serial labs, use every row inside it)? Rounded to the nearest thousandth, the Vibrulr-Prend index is 0.504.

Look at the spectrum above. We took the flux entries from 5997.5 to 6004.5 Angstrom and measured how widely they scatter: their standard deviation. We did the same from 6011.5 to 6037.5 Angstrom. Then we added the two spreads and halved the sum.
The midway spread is 1.3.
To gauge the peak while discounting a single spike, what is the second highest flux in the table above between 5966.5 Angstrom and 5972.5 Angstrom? 40.35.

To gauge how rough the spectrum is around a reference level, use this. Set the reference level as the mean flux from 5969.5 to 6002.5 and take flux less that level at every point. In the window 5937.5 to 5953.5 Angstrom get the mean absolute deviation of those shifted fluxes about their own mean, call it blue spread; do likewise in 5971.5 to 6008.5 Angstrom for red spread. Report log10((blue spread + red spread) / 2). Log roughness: 0.014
